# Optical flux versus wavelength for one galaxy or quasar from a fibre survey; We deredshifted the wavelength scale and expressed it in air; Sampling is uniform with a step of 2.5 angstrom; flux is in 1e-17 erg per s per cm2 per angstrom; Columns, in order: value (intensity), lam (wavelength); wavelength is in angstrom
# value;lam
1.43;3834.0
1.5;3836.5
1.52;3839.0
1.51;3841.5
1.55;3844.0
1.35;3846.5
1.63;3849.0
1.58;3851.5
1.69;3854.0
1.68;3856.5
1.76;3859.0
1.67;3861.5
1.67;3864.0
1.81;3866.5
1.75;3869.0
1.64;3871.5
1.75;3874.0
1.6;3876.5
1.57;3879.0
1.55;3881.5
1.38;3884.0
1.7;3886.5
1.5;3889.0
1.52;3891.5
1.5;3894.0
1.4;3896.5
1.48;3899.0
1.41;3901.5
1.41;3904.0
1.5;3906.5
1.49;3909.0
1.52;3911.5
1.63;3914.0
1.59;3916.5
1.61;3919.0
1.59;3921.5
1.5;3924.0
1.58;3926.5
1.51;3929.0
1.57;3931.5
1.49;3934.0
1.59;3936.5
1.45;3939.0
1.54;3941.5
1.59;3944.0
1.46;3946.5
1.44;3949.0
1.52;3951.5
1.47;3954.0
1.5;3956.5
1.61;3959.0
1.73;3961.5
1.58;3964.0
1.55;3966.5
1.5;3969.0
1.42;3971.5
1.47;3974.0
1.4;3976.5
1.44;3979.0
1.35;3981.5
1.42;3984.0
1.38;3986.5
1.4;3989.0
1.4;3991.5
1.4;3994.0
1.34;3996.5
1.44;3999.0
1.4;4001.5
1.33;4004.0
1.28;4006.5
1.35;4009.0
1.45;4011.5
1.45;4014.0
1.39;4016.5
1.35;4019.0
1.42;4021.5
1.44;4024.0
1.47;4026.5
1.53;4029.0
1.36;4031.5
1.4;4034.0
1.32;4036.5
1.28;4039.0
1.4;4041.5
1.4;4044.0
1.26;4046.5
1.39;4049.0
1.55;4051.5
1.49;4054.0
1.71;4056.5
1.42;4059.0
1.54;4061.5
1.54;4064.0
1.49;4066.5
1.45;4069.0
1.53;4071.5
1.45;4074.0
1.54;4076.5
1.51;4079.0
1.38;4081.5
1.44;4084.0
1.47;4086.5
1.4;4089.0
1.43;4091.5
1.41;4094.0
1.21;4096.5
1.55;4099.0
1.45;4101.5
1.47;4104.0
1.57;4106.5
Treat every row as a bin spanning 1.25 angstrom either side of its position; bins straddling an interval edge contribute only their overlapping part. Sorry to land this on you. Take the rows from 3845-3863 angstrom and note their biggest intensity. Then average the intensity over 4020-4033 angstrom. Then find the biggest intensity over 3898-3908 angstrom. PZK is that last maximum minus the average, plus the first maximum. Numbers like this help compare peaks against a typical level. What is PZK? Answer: 1.82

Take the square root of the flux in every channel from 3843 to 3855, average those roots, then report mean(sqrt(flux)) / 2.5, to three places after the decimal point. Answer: 0.499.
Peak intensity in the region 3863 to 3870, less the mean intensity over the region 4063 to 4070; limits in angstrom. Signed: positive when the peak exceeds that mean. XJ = 0.32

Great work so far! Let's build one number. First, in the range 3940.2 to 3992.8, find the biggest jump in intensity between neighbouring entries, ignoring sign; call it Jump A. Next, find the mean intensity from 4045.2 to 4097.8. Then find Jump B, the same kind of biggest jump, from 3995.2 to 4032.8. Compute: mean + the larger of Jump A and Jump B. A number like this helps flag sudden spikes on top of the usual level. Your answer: 1.63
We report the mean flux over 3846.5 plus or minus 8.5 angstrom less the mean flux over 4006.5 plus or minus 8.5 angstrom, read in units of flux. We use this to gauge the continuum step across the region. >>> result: 0.16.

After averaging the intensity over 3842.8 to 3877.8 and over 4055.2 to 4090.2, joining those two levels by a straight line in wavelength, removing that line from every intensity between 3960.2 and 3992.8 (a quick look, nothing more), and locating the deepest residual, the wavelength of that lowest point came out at 3981.5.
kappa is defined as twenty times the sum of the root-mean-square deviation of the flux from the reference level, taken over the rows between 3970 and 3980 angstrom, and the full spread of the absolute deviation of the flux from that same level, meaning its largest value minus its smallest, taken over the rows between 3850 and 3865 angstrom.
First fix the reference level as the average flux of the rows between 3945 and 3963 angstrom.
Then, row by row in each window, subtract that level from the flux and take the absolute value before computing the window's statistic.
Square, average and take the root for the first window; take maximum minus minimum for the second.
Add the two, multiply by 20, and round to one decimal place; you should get 5.7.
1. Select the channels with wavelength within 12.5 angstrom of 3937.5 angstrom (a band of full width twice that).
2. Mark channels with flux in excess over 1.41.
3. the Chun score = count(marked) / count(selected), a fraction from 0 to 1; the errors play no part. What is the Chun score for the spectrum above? 1.0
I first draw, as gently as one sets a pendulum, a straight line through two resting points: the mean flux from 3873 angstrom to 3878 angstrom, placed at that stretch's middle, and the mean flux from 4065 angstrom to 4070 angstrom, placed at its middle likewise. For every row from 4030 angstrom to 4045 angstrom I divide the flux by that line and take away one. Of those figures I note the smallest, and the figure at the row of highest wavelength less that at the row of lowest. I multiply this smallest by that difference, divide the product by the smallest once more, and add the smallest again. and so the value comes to -0.11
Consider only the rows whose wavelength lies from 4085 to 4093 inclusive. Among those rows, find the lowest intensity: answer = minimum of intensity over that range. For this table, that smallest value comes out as 1.4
